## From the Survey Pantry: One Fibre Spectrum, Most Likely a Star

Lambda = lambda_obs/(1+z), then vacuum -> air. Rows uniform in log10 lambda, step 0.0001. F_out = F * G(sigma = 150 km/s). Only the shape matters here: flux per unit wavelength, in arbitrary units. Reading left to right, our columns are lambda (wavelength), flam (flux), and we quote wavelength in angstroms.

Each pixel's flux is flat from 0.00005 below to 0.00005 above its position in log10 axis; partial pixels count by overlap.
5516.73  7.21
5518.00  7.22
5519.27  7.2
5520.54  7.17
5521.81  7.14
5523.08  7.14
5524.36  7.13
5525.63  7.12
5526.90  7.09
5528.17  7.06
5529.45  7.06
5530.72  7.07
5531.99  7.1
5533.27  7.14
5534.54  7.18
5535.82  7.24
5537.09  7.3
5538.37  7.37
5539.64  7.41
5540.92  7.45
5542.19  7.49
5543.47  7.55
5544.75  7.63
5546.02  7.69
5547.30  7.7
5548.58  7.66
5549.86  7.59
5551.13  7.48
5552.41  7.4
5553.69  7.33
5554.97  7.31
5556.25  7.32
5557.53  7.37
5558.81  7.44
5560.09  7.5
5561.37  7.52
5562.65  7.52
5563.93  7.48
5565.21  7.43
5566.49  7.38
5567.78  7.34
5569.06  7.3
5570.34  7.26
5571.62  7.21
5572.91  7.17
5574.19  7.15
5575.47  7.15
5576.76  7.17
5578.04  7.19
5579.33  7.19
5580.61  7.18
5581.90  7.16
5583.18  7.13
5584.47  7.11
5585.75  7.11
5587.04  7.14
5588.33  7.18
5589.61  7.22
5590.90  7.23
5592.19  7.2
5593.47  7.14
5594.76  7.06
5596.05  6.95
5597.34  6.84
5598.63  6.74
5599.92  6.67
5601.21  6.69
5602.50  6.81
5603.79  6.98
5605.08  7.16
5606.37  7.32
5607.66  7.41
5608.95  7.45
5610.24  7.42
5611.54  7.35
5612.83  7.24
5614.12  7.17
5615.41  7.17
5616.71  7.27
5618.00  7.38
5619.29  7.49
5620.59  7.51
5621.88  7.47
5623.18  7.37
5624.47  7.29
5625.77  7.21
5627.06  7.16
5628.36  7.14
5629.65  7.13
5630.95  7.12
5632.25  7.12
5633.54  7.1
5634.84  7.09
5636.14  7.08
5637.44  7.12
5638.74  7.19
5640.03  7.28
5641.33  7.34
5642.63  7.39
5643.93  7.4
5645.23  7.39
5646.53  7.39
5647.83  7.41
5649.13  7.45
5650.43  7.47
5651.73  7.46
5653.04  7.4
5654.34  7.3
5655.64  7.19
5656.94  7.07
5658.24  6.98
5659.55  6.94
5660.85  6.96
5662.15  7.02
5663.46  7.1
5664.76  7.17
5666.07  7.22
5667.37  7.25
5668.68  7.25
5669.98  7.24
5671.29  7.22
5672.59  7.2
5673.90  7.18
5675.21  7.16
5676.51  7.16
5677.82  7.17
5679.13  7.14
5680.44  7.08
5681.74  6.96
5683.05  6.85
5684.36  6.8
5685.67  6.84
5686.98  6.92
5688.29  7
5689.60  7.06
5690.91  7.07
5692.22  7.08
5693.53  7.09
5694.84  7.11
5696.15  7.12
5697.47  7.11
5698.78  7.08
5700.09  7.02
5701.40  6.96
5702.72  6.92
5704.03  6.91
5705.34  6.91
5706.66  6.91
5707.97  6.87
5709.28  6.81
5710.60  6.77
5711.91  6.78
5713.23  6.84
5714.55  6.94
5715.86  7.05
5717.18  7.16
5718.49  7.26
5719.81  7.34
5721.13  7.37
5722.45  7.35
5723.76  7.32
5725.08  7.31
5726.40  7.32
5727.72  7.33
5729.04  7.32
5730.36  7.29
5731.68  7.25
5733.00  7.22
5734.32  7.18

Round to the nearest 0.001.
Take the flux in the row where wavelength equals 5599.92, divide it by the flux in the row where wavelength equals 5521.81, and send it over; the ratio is 0.934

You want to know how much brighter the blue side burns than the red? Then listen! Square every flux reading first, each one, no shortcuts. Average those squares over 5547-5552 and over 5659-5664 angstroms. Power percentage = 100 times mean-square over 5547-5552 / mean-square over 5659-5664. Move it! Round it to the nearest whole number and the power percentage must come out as 118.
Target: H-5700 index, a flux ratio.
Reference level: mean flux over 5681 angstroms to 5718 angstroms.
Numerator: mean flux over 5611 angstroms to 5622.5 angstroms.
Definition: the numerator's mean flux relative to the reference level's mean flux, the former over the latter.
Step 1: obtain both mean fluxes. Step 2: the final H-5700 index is 1.05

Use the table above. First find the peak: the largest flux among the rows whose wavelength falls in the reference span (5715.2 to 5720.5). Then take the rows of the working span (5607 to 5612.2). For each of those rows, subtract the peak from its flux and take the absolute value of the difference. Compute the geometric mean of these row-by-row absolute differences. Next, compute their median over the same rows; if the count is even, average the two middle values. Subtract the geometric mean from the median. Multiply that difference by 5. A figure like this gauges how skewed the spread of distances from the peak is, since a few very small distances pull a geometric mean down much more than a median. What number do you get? 0.13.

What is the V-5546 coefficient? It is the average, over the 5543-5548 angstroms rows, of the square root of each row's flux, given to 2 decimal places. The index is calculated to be 2.76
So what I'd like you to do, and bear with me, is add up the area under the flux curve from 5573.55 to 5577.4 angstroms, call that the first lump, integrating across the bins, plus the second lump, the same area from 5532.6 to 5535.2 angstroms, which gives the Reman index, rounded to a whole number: 46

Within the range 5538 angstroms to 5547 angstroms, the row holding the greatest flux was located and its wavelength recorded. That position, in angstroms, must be 5546.02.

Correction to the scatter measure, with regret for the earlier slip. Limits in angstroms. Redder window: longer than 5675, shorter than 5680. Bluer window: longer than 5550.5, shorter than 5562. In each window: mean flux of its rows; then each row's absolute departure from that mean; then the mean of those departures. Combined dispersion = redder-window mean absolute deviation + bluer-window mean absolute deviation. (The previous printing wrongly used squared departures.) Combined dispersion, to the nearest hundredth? 0.08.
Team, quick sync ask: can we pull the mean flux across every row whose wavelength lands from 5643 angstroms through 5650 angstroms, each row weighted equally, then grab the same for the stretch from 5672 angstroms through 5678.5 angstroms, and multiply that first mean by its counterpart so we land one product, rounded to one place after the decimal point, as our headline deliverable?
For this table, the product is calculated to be 53.1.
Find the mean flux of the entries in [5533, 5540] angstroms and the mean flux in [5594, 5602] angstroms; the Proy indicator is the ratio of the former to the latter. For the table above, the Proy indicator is 1.07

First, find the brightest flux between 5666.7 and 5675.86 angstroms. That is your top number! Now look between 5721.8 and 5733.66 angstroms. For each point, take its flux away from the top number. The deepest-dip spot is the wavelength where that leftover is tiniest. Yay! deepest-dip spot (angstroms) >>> 5722.45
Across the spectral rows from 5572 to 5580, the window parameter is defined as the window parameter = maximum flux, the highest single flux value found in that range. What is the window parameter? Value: 7.19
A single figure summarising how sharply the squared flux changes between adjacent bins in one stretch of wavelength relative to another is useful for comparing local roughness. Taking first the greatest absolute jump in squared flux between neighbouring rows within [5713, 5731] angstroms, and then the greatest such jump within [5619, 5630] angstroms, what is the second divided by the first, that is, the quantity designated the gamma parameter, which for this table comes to 0.95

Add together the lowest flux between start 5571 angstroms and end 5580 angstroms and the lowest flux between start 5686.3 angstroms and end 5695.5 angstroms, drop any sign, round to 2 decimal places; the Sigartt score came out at 14.07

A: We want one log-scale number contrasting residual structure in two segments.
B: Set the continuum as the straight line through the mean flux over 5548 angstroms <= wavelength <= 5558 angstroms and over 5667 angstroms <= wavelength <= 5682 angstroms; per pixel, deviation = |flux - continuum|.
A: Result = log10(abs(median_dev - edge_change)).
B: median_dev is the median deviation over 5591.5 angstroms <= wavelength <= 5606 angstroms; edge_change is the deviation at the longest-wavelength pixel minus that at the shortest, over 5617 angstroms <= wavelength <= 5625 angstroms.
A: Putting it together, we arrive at -0.3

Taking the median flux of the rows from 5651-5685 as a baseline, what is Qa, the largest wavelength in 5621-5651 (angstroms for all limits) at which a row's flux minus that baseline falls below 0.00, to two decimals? 5637.44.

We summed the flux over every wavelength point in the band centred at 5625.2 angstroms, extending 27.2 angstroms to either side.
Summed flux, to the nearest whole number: 304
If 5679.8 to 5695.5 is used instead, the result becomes 84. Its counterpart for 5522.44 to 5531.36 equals 50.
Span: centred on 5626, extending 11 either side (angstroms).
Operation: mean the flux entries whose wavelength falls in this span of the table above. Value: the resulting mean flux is 7.24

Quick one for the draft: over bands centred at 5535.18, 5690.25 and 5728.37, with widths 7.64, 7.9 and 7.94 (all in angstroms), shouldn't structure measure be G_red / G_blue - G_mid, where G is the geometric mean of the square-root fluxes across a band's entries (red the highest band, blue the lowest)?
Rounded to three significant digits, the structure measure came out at -1.65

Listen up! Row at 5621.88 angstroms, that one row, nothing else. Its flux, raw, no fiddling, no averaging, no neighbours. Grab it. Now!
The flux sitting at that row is 7.47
